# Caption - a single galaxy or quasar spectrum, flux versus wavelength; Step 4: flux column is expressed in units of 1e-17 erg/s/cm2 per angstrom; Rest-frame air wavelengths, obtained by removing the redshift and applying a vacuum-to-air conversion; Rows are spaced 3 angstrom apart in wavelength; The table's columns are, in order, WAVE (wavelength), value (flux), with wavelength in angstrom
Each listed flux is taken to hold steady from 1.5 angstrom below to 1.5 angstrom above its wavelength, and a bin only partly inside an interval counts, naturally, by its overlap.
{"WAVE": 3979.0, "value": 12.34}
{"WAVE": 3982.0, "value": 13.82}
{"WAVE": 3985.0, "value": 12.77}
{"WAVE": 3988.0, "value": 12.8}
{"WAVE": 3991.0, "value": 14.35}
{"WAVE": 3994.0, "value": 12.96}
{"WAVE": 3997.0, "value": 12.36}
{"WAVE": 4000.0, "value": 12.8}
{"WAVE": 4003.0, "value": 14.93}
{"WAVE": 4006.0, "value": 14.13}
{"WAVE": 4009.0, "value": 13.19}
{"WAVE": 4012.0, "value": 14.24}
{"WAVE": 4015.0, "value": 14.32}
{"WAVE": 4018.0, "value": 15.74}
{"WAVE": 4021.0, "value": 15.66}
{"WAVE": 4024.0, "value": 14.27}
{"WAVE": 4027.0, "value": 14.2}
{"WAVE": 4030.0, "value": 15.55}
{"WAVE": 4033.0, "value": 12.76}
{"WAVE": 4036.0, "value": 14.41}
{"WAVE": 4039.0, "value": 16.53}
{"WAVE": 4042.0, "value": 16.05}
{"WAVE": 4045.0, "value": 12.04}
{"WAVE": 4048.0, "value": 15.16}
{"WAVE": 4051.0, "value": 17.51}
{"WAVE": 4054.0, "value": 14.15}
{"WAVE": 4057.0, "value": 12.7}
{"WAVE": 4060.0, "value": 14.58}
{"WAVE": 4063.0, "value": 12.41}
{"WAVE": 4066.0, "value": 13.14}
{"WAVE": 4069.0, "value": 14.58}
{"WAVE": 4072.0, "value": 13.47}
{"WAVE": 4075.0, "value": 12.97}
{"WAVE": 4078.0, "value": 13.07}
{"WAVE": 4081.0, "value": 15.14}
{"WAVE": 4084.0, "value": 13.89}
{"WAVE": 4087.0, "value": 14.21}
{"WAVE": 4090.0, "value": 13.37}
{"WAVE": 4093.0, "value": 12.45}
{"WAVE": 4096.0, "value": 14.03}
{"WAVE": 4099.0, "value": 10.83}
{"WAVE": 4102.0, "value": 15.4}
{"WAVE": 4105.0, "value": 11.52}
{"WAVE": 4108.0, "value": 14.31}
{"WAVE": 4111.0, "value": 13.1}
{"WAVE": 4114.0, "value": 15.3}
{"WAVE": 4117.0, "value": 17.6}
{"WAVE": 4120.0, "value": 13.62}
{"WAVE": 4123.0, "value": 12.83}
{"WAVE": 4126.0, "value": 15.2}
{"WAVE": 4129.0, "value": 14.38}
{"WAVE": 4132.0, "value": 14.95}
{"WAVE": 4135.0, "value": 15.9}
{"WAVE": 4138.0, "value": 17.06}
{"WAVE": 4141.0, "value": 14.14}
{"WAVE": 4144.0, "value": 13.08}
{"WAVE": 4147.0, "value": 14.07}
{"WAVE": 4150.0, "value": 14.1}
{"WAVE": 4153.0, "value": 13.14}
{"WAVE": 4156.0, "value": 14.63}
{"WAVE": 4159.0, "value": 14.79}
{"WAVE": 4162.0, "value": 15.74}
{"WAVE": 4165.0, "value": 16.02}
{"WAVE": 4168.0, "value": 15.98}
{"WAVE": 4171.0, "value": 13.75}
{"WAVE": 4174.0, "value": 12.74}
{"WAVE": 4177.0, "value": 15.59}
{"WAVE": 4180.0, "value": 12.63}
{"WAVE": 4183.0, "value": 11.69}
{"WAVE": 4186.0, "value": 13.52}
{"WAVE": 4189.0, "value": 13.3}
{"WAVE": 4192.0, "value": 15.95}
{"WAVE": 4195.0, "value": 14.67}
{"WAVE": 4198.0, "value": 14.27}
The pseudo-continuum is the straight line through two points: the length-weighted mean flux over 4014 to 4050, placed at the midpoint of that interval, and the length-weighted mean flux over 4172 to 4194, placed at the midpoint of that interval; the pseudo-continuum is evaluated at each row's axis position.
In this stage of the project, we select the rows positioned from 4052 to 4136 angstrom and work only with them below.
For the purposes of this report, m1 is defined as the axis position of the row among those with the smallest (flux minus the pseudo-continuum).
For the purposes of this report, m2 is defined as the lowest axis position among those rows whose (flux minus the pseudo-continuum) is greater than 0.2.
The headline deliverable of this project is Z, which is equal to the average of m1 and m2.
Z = 4090.0 angstrom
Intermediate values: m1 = 4099.0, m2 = 4081.0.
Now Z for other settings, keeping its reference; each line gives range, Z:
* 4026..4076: 4037.5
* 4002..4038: 4025.5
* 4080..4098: 4087.0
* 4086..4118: 4100.5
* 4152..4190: 4169.5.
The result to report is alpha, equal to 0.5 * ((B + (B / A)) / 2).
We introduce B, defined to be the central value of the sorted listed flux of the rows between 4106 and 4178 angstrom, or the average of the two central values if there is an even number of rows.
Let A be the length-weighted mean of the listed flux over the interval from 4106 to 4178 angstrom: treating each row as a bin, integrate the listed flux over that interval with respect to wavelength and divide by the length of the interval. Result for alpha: 3.87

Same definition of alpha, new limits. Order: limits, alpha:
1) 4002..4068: 3.82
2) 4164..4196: 3.68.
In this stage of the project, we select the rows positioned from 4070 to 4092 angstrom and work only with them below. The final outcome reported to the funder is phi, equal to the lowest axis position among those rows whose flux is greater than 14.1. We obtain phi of 4081.0 angstrom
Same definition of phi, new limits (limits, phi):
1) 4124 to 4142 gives 4126.0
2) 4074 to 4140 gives 4081.0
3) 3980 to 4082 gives 3991.0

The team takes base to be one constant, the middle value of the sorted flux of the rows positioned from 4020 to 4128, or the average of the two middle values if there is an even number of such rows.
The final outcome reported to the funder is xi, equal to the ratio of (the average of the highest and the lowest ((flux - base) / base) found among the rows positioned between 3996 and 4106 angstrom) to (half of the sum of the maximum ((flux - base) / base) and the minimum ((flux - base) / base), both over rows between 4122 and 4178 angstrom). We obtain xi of 0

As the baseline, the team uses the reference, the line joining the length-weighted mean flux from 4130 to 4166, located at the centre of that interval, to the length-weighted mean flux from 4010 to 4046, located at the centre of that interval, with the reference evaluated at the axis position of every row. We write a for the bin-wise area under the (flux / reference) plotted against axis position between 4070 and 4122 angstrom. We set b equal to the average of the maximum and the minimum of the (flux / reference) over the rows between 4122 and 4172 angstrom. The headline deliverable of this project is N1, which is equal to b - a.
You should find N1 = -48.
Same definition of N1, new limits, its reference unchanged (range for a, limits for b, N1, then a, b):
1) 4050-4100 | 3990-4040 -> -45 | 46.5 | 0.99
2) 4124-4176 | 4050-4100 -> -51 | 51.6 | 0.96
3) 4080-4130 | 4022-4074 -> -46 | 47.3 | 1.01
